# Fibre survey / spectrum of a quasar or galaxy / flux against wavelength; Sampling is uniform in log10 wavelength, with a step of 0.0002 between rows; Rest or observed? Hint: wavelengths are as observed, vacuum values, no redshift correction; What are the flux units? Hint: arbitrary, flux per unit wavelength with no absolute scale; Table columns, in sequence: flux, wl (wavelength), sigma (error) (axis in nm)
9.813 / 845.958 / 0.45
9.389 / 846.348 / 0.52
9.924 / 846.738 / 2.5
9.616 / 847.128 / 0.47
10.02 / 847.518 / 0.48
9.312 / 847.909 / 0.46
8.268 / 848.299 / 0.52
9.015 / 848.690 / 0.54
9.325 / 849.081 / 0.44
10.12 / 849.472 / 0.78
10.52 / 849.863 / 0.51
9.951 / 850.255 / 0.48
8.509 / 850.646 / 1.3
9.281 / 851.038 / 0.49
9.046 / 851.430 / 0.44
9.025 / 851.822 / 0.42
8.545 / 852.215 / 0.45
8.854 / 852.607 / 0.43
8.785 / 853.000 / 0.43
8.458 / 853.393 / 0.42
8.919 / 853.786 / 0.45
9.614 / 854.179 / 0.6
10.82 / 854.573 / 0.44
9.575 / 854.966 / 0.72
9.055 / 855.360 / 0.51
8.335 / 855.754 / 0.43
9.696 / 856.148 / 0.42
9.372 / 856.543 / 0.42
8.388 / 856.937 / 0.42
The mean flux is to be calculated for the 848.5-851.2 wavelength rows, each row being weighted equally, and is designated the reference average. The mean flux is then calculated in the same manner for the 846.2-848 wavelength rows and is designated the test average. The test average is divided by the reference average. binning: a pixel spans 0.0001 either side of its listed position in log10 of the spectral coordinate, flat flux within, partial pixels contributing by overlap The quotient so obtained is 1.01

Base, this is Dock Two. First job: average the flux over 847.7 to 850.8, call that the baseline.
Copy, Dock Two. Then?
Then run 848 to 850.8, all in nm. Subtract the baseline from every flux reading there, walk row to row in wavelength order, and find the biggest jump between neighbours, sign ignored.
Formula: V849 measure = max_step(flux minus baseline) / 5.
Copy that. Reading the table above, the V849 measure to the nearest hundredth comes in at 0.29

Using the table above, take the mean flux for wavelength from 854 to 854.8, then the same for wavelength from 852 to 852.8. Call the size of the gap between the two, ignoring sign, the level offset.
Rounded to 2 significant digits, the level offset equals 1.5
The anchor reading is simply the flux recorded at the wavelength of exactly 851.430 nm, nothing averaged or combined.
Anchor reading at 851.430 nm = 9.046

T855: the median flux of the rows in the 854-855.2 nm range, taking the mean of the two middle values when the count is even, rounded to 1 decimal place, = 9.6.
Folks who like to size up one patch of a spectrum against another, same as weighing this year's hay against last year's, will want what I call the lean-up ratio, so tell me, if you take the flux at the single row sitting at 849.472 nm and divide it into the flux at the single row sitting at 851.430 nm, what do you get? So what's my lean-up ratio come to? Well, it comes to 0.89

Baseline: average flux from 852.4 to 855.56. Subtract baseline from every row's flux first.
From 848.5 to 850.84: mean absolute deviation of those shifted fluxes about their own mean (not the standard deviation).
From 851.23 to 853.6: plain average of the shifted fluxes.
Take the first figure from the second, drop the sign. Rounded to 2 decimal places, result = 1.10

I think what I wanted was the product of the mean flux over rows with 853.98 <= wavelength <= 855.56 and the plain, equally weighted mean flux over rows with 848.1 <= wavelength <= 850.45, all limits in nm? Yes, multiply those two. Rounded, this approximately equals 93.1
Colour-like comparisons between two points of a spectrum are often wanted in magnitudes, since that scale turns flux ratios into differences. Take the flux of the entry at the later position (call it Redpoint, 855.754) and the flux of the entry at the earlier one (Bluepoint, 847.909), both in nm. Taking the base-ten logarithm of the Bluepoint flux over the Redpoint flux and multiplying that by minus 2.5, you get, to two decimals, -0.12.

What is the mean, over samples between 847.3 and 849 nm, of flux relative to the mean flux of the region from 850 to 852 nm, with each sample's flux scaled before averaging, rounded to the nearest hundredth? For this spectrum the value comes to 1.00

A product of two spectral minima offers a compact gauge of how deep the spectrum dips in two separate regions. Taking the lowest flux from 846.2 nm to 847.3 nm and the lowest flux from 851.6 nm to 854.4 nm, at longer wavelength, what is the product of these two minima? 79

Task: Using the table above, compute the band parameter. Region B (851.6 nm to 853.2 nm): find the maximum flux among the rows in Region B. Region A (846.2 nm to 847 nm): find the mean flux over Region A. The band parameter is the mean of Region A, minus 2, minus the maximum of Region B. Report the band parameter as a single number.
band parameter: -1.4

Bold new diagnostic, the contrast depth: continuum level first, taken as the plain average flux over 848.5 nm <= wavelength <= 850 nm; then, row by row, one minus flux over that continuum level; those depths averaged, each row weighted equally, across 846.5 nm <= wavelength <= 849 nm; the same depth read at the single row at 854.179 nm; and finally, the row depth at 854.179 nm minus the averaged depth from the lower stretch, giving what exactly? -0.026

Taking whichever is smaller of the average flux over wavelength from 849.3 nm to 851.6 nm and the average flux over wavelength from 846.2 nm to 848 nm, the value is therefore 9.57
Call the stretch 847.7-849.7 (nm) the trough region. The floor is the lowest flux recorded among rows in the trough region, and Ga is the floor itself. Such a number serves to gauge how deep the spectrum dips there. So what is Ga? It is 8.268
